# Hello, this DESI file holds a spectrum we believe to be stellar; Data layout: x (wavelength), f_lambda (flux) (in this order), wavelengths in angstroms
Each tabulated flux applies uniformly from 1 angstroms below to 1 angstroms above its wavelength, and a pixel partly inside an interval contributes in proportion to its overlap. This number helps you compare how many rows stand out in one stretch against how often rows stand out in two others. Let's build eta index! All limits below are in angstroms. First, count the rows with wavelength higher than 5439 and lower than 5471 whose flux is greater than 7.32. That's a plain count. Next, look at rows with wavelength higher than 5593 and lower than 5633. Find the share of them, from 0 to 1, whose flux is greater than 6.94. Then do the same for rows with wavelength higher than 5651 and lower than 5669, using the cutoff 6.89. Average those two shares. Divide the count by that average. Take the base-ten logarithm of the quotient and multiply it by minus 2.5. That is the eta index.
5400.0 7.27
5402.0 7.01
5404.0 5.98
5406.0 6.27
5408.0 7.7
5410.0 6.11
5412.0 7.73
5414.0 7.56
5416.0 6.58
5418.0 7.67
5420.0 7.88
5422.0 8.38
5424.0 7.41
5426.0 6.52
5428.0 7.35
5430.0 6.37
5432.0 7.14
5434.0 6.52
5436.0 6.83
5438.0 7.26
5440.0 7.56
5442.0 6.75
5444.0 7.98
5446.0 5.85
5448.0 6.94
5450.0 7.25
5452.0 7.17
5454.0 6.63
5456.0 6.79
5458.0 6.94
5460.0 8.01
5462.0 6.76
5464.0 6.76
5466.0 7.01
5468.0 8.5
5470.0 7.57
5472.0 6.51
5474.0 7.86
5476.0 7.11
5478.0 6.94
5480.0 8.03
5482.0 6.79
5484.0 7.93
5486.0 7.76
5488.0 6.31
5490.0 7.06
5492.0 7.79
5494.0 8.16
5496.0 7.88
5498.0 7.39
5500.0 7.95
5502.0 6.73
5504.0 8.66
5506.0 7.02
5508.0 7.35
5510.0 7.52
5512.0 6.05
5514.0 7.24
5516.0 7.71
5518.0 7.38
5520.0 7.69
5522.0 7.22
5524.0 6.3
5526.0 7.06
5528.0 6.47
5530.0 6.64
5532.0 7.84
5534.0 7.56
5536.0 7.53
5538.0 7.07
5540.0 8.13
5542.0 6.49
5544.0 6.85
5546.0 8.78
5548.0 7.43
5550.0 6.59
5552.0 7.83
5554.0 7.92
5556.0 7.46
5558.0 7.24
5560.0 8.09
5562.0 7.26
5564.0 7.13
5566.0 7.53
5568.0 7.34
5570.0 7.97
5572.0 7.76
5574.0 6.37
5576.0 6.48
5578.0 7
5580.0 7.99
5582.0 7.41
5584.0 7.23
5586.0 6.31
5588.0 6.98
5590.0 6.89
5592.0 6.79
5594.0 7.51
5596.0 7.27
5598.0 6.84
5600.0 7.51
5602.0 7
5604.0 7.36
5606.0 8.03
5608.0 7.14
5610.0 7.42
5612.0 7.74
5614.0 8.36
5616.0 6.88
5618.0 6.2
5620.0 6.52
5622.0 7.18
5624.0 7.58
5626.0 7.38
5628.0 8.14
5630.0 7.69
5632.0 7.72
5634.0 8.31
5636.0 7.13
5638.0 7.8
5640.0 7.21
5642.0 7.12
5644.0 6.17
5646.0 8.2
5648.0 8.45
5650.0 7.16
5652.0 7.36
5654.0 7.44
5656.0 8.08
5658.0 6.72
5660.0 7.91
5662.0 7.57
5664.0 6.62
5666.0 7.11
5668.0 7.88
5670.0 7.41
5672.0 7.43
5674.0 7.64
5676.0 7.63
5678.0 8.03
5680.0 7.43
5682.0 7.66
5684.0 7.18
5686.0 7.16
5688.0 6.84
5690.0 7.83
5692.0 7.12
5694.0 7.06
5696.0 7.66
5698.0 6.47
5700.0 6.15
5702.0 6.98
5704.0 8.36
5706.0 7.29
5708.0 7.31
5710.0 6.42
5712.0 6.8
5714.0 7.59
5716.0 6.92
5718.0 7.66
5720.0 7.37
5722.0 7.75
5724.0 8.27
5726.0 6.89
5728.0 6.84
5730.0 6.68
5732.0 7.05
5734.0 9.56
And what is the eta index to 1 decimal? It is -2.0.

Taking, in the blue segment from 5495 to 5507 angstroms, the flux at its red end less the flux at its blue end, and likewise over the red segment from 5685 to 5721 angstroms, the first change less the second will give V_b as -1.1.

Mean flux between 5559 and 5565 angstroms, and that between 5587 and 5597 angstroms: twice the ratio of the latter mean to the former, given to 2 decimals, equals 1.89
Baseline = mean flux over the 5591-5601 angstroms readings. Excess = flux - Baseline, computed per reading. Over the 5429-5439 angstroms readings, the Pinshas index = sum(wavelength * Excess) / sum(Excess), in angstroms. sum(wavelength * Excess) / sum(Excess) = 5432.4 angstroms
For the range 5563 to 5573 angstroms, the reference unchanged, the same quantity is 5569.9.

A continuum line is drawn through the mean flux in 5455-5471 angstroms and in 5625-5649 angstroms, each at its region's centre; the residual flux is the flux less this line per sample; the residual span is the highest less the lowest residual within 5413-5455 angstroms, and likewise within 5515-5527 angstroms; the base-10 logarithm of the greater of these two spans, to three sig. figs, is 0.411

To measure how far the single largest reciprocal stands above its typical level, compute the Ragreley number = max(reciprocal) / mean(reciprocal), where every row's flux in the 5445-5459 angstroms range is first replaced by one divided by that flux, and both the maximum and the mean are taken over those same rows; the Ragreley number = 1.16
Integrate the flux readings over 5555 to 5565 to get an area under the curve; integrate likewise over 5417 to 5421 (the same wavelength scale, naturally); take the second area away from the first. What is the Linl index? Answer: 43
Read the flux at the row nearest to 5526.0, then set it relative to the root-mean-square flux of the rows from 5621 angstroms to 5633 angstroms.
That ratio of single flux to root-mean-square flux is 0.93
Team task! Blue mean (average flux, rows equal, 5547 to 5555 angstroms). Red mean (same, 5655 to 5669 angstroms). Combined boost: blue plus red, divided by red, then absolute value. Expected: 2.00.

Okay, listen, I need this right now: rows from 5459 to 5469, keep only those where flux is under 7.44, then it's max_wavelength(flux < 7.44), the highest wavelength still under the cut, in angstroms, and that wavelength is 5466.0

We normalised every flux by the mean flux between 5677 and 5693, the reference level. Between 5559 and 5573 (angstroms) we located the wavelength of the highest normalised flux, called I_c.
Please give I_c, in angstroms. 5560.0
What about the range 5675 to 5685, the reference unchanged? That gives 5678.0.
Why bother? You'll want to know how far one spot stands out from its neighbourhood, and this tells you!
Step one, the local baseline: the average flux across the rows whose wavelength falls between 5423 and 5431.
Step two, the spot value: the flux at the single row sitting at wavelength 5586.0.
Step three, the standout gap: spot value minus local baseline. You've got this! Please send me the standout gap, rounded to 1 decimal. -0.6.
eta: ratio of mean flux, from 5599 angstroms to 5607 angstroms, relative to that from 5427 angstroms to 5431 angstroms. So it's 1.09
